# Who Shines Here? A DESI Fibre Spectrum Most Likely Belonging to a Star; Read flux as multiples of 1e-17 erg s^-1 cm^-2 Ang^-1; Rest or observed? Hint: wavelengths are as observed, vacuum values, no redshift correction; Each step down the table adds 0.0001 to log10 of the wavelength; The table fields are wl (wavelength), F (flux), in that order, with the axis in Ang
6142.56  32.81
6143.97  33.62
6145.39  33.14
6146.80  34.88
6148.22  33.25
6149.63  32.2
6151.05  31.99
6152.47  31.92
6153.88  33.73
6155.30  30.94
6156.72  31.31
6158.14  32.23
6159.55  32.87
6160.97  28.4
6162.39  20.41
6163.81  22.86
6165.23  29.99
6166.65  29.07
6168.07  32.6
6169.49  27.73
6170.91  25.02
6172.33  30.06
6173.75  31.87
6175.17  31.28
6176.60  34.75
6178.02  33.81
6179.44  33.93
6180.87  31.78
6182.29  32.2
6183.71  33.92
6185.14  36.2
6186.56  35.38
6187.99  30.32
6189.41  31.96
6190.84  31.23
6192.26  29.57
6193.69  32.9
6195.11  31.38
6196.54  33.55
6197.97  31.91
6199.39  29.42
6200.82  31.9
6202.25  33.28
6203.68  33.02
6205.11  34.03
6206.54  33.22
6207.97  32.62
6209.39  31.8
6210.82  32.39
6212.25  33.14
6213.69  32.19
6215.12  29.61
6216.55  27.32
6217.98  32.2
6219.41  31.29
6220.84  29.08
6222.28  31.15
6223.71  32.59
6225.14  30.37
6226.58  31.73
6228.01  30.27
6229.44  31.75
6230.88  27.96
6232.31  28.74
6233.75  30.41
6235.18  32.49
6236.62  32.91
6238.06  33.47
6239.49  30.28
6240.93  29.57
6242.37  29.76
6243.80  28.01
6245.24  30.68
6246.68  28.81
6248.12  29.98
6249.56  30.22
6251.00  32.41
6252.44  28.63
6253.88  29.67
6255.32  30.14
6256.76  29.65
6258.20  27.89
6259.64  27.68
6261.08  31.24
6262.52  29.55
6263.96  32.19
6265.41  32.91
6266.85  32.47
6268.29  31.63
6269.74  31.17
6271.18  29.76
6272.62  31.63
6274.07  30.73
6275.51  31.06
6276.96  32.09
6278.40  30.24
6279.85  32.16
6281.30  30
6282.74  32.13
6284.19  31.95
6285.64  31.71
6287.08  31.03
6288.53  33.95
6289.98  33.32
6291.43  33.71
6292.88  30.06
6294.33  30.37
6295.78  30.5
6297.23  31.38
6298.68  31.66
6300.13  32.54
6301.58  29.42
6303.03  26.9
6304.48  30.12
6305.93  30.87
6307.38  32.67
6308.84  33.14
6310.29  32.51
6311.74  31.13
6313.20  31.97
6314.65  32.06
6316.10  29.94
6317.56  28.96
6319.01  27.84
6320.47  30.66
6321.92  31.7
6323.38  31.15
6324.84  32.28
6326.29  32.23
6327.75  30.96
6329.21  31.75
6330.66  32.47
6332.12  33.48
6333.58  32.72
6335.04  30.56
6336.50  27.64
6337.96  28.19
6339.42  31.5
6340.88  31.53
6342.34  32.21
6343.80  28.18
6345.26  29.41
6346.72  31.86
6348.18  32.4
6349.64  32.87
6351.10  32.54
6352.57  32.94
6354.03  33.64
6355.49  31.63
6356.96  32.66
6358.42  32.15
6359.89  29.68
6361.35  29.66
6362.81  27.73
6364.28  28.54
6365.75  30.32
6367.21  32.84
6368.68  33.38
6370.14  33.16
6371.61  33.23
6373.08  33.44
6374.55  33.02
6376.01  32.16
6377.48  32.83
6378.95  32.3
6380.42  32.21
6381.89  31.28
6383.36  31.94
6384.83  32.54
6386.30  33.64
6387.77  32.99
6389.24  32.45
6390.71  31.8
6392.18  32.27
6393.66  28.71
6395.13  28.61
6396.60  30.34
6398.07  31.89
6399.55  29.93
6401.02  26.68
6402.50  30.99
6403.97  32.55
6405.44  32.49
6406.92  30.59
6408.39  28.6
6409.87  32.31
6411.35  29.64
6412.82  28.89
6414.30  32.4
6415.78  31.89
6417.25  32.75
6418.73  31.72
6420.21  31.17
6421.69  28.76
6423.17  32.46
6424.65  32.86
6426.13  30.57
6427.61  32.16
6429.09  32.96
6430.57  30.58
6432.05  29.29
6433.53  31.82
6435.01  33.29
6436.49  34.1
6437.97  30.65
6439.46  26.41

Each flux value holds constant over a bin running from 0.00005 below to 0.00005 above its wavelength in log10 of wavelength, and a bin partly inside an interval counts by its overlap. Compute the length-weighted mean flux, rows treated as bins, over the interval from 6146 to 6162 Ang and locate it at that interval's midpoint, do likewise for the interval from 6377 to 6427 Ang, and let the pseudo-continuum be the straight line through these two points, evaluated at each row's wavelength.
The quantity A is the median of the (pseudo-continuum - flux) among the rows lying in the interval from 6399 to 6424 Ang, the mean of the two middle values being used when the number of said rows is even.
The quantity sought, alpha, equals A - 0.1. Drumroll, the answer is -0.1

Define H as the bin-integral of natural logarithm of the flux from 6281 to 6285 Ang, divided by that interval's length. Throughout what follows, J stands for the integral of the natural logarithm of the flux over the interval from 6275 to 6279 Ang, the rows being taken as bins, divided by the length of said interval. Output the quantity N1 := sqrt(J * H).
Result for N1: 3.44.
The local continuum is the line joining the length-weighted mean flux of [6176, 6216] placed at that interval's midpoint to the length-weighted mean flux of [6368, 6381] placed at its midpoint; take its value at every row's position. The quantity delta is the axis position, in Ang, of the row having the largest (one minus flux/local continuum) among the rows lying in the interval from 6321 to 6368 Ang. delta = 6336.50 Ang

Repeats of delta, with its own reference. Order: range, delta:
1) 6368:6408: 6401.02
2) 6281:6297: 6281.30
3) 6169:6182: 6170.91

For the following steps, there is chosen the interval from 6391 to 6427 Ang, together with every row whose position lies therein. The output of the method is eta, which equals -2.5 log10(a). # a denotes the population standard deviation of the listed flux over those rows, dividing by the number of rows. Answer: -0.57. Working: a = 1.69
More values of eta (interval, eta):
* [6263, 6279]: 0.09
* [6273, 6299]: -0.17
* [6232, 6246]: -0.58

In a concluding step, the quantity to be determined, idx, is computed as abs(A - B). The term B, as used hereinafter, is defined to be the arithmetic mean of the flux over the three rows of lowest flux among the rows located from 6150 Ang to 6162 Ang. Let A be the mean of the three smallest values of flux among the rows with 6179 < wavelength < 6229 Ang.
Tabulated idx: 1.6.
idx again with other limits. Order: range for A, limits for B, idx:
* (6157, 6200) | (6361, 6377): 5.9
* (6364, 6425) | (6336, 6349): 0.1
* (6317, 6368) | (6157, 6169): 3.8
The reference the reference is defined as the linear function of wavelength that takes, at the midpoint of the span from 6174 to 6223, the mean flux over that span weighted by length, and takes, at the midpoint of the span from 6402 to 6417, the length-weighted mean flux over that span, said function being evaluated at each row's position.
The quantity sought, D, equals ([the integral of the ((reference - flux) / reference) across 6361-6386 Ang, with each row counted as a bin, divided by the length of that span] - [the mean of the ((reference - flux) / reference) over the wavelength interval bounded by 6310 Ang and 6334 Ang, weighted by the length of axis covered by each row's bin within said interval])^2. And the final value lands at 0.0006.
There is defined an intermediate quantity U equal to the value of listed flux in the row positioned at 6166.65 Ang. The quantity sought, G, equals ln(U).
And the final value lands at 3.37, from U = 29.07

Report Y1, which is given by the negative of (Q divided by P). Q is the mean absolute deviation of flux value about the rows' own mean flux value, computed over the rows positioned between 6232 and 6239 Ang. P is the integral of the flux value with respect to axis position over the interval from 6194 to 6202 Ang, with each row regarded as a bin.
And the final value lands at -0.0064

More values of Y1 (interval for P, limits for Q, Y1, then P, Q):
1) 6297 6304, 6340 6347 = -0.0069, 212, 1.47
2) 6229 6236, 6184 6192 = -0.0105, 212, 2.22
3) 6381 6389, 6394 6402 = -0.0057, 260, 1.48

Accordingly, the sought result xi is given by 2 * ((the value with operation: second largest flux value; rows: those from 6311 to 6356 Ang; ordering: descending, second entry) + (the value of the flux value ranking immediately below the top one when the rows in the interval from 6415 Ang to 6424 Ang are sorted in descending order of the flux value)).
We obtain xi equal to 132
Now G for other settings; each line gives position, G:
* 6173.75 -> 3.46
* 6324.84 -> 3.47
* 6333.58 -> 3.49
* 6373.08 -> 3.51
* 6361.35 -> 3.39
